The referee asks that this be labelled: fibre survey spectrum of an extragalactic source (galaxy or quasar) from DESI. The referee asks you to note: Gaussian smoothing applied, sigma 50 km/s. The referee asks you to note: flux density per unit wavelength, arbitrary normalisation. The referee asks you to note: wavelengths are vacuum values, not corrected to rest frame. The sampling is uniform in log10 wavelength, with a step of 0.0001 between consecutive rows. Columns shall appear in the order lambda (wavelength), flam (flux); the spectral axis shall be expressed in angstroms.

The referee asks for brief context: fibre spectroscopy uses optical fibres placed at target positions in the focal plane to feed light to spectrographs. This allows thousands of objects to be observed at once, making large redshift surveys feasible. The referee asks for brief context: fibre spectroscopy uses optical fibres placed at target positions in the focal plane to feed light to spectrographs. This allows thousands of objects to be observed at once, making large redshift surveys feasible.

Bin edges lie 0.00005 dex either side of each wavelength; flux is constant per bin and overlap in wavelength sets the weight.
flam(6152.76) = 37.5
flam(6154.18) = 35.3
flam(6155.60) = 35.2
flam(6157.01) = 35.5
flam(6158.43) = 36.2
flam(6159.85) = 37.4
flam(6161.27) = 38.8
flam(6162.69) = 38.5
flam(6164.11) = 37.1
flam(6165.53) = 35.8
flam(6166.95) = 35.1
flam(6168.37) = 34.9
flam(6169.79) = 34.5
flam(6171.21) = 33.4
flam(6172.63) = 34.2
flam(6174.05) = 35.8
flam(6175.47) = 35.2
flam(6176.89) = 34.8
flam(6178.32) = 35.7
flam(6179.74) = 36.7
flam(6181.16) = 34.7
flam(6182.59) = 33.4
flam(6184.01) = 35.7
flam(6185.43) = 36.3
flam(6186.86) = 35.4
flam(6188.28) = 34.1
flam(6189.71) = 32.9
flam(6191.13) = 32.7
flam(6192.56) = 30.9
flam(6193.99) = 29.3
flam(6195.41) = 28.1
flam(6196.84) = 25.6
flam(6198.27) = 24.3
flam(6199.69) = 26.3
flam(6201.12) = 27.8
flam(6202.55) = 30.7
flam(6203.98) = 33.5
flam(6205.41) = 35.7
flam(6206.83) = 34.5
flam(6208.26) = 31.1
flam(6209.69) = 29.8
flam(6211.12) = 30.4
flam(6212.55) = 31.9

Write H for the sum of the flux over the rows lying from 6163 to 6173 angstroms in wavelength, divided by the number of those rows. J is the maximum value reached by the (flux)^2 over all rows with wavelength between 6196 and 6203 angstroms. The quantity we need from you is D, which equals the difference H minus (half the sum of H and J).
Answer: -454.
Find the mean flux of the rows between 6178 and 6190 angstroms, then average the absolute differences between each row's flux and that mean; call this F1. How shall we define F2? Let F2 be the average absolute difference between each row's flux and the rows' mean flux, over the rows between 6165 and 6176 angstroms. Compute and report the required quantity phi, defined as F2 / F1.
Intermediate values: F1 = 1.1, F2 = 0.6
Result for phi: 0.58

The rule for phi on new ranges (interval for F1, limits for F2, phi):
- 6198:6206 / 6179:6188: 0.24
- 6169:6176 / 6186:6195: 2.32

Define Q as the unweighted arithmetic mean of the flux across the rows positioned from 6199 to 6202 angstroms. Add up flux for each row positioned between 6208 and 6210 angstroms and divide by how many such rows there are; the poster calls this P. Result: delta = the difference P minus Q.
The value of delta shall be 3.40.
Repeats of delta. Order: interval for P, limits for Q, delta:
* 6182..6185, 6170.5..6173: 0.75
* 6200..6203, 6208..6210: -1.20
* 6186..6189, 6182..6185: 0.20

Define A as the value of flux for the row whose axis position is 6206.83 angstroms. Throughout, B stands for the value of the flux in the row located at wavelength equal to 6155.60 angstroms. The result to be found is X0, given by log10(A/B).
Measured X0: -0.009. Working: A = 34.5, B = 35.2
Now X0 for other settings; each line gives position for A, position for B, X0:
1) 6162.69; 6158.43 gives 0.027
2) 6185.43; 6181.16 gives 0.020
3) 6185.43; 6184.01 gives 0.007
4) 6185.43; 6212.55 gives 0.056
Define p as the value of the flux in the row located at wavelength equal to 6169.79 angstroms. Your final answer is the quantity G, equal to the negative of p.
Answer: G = -34.5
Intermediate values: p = 34.5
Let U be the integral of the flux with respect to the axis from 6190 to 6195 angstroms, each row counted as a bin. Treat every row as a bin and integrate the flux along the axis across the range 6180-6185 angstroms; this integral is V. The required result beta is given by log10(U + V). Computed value 2.52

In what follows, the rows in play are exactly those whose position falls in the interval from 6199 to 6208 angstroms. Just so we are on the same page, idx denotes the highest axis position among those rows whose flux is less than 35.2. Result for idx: 6206.83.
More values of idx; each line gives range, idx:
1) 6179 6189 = 6188.28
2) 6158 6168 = 6166.95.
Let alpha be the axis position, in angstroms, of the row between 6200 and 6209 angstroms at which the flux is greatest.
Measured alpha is 6205.41 angstroms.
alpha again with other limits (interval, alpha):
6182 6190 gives 6185.43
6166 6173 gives 6166.95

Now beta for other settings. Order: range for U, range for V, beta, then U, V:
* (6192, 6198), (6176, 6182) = 2.58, 169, 212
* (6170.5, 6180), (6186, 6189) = 2.64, 333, 104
